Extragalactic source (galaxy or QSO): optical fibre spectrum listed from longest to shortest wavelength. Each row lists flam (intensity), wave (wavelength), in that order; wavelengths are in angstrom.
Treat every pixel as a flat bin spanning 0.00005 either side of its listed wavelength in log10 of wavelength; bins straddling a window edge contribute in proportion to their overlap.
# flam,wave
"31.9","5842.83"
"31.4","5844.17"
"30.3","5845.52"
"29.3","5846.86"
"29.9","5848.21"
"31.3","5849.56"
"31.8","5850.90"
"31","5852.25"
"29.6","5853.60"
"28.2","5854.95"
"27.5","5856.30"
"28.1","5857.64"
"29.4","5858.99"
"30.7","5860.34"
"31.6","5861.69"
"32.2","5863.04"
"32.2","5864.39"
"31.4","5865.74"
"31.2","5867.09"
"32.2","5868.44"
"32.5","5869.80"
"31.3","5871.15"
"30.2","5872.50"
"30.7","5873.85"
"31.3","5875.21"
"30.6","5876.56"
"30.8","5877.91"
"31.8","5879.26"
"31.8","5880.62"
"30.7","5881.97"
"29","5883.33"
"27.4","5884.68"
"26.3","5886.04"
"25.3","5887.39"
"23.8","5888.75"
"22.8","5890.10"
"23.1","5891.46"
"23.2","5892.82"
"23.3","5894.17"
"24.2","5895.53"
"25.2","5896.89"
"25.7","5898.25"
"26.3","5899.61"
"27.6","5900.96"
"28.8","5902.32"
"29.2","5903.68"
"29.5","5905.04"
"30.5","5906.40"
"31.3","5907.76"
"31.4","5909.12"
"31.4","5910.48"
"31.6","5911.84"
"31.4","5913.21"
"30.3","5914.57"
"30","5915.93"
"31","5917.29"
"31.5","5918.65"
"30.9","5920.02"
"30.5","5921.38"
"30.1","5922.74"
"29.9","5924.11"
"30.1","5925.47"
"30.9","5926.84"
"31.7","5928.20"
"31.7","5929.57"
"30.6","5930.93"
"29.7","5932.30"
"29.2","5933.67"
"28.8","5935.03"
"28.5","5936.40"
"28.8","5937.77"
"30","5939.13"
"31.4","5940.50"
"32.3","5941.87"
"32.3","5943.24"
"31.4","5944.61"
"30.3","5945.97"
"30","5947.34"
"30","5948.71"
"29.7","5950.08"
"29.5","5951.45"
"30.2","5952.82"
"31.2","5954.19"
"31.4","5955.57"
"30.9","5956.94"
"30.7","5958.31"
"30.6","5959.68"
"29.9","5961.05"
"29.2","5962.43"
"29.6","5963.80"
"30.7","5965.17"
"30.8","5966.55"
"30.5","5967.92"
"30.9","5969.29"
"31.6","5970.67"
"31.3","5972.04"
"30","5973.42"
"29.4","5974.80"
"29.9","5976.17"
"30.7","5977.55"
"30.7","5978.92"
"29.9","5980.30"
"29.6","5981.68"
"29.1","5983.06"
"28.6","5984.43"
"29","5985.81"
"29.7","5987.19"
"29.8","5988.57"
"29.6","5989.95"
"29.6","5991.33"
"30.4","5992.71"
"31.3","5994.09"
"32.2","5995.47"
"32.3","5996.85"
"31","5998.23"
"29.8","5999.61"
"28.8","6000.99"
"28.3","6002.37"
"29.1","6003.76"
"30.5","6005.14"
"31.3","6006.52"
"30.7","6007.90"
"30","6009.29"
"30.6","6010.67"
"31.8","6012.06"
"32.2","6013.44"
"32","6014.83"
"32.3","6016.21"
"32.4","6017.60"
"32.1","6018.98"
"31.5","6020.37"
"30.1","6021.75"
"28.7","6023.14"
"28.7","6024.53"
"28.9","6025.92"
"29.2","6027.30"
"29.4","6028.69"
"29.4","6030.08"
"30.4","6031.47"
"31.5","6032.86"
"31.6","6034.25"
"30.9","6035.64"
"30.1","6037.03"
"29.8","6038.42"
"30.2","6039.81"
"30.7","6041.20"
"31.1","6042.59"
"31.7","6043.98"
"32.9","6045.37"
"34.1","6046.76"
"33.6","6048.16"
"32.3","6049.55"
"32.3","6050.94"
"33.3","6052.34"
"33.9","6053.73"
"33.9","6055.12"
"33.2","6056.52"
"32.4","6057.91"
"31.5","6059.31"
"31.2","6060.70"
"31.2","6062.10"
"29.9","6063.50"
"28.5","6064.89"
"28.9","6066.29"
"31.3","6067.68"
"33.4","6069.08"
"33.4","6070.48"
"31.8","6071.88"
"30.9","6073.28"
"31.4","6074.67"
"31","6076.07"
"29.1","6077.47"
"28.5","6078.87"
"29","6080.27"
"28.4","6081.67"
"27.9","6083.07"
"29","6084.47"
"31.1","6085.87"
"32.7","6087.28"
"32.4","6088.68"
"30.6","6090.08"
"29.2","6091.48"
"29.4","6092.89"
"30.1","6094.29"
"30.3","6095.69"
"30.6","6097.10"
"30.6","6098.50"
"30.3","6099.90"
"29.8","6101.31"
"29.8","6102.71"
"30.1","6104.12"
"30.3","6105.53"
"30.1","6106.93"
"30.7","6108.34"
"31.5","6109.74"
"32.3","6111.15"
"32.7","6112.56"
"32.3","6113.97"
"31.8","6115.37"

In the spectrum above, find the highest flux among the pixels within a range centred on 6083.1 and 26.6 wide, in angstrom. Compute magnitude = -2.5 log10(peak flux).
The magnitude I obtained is -3.81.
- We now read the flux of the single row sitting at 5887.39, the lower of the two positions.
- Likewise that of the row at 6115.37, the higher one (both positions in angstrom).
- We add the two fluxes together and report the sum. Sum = 57.1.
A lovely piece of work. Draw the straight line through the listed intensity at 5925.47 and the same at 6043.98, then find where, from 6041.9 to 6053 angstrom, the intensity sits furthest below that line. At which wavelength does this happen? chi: 6042.59 angstrom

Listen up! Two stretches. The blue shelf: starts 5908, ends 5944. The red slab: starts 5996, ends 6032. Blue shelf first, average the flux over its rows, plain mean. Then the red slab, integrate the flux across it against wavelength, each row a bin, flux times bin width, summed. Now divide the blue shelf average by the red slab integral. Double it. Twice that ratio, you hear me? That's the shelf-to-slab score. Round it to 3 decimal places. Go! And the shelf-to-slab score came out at 0.056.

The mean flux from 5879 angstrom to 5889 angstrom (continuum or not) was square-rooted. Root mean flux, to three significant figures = 5.32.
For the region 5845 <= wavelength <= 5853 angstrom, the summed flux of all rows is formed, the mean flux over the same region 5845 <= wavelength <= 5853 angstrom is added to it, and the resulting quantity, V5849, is 214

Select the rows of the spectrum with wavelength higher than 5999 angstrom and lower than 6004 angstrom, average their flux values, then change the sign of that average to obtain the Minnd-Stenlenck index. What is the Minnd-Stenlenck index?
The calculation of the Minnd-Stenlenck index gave -29.0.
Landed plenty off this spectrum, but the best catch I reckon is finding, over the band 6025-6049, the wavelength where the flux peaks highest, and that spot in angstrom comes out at 6046.76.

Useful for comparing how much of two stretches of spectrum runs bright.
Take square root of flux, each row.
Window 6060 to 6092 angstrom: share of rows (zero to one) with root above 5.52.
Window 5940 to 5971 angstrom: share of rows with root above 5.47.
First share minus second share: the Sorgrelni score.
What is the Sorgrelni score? -0.22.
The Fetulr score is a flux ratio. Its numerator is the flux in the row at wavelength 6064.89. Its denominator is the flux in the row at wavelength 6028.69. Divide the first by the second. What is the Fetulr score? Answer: 0.97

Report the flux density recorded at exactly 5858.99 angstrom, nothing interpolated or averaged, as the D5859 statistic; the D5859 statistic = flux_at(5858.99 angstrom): 29.4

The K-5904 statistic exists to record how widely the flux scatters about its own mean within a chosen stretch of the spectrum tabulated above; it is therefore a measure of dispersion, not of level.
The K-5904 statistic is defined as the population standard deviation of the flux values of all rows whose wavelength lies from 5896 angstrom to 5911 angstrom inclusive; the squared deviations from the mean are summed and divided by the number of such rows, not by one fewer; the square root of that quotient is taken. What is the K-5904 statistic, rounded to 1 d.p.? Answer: 2.2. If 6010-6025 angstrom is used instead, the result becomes 1.3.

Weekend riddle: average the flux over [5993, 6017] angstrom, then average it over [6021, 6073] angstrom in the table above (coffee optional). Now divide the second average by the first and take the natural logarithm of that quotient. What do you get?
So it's 0.01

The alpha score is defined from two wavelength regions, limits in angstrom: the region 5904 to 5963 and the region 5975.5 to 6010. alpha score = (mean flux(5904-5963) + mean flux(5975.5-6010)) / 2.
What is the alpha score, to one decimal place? 30.3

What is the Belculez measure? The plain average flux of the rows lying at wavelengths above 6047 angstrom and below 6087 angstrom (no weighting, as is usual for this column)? 31.2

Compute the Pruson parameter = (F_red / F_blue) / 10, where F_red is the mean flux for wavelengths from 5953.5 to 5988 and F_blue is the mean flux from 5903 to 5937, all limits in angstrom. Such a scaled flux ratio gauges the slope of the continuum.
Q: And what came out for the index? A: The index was 0.099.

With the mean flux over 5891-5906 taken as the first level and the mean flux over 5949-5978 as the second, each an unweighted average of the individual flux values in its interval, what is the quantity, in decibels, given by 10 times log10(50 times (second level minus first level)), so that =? 23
